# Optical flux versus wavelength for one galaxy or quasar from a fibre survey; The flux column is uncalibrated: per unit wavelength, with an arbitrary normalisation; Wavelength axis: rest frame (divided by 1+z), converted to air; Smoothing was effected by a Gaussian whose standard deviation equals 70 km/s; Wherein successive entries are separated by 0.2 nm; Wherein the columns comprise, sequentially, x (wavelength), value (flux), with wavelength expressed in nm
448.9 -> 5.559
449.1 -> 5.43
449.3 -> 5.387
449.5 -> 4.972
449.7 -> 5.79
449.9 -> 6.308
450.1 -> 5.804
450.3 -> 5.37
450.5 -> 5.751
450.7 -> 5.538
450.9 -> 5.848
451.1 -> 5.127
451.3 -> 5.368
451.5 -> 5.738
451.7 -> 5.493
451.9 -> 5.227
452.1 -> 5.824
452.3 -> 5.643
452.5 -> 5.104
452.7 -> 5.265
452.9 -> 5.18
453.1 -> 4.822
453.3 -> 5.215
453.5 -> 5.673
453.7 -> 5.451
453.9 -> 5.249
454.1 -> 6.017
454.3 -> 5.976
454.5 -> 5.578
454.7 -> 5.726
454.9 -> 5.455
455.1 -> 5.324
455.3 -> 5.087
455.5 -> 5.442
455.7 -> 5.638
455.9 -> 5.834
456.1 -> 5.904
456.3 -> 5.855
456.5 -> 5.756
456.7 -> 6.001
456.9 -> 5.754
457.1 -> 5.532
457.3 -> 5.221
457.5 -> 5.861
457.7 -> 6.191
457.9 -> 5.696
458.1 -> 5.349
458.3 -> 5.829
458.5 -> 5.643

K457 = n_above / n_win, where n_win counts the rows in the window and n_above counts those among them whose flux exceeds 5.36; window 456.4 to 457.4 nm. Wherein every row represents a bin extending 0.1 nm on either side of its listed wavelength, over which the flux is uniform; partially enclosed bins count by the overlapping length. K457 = 0.80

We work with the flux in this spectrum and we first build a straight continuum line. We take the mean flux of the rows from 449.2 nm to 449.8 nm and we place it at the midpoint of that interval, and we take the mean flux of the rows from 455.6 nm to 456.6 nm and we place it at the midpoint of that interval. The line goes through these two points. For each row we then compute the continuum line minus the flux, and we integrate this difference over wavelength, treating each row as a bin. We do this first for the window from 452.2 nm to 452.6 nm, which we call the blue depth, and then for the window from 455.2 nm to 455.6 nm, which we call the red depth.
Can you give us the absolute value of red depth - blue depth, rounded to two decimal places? 0.12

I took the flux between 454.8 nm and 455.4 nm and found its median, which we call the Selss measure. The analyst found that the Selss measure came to 5.32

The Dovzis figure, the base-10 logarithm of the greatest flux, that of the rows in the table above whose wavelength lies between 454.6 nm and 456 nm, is 0.766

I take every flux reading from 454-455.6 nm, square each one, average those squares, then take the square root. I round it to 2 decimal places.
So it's 5.58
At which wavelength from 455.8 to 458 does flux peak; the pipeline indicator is 457.7 nm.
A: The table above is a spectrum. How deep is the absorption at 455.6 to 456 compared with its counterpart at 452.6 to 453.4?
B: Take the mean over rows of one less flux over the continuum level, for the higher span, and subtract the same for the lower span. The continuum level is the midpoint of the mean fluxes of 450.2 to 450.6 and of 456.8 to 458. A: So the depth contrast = -0.11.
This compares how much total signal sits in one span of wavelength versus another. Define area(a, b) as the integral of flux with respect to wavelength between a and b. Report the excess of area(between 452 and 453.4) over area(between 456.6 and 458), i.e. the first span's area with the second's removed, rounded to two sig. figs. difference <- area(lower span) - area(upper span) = -0.64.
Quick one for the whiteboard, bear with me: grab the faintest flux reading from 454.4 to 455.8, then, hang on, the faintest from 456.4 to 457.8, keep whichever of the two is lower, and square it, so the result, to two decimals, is 25.88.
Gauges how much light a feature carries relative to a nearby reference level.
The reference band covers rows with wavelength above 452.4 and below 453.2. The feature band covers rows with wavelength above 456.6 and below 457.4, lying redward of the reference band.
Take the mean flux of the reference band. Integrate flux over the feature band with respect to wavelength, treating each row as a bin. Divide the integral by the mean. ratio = 0.88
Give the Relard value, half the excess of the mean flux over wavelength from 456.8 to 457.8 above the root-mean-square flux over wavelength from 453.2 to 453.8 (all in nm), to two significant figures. 0.13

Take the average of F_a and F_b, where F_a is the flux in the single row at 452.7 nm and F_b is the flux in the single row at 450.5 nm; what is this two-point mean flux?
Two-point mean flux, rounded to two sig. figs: 5.5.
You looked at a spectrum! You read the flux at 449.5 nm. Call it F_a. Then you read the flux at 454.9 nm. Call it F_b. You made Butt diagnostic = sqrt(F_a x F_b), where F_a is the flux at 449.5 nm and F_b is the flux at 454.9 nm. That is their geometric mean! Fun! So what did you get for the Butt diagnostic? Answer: 5.2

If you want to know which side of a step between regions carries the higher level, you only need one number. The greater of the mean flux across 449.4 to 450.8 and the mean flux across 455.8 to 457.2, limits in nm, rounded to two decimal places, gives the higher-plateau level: 5.81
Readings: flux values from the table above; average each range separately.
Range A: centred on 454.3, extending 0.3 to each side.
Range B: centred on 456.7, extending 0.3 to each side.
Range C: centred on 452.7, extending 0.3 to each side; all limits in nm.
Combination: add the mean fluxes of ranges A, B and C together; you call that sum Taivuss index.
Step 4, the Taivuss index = 16.9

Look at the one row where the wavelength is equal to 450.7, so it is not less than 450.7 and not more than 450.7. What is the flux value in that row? 5.538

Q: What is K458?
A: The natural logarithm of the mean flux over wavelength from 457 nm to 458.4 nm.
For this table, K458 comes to 1.735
